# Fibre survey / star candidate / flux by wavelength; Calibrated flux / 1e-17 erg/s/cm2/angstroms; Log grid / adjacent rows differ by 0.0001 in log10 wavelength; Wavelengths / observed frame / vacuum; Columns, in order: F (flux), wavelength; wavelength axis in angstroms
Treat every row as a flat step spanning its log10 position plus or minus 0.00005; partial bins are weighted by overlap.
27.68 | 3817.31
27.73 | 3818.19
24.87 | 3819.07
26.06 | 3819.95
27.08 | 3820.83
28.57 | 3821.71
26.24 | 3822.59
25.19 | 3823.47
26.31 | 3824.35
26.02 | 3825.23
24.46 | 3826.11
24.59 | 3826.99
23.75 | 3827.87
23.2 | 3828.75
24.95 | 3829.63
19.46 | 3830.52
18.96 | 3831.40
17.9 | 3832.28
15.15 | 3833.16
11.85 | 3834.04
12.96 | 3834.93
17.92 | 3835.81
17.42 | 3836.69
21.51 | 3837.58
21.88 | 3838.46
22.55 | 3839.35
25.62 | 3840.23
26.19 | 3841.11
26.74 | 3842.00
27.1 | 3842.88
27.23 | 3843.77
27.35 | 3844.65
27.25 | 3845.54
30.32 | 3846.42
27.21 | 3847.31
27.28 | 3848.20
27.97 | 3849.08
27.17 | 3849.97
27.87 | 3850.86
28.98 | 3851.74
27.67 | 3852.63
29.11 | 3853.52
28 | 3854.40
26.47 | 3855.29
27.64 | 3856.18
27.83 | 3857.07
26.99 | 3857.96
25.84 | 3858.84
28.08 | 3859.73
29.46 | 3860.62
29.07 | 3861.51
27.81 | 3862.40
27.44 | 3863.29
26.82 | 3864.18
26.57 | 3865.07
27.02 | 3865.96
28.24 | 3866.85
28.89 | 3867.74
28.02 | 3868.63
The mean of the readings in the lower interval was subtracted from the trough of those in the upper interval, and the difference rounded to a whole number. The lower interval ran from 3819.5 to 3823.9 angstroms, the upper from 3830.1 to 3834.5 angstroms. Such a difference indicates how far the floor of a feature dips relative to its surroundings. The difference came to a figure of -15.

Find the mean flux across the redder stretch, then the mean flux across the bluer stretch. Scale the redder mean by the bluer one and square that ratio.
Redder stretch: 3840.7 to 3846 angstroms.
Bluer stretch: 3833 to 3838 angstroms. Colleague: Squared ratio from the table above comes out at 2.8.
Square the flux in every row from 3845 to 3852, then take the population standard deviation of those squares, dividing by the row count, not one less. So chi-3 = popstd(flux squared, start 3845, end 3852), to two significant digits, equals 60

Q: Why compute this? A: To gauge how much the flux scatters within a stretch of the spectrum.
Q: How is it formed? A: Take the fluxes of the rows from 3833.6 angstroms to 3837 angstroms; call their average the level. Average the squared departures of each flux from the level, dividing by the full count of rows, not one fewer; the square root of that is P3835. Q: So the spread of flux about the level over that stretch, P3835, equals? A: 2.7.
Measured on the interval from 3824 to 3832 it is 2.5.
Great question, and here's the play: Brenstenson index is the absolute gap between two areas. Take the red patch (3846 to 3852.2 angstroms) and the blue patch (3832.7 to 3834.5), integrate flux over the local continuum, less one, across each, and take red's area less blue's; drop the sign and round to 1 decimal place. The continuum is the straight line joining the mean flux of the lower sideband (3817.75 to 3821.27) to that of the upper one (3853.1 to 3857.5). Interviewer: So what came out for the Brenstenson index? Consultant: 1.0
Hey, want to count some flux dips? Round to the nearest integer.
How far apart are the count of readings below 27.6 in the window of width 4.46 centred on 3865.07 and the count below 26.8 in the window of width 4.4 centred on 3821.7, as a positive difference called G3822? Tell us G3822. 1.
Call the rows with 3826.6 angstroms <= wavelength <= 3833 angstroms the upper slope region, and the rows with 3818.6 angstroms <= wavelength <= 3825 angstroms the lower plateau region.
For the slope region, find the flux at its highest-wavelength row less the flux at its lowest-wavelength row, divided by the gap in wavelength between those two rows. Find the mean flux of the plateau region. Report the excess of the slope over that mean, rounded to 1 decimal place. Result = -27.6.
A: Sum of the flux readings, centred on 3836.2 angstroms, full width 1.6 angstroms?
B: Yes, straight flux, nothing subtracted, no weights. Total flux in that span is 35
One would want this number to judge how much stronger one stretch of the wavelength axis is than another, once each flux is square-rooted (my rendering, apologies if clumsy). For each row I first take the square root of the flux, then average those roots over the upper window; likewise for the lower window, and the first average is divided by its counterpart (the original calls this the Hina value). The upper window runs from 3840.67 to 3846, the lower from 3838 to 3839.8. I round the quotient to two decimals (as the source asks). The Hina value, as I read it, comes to 1.10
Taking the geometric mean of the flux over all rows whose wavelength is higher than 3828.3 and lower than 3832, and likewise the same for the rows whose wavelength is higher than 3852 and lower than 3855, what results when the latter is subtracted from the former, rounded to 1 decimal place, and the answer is -6.8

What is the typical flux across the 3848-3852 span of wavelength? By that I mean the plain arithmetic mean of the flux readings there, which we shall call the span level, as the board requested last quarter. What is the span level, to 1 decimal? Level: 27.9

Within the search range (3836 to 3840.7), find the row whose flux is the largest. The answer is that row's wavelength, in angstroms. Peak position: 3840.23 angstroms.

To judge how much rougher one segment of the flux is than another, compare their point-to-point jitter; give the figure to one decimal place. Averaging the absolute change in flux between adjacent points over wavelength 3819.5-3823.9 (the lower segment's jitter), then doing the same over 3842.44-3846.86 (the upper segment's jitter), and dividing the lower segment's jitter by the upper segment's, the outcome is 1.7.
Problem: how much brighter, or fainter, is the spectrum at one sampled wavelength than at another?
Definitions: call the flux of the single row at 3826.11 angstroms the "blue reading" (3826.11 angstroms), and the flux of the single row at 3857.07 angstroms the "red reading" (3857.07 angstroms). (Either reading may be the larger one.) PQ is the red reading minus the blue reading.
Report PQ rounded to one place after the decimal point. 3.4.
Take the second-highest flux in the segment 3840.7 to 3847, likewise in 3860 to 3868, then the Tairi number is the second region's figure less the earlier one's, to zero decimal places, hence 2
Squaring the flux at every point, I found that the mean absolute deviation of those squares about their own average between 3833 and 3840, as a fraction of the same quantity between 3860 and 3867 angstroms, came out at 2.5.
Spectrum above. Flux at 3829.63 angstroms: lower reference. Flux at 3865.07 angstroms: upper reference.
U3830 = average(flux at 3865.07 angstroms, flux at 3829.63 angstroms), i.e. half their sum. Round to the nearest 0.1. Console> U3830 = 25.8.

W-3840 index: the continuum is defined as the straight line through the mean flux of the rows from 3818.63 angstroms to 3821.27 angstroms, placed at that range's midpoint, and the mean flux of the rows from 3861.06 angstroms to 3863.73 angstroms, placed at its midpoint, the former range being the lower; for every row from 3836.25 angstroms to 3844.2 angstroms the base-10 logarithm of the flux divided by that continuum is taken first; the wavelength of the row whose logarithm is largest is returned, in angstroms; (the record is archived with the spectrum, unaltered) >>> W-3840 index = 3843.77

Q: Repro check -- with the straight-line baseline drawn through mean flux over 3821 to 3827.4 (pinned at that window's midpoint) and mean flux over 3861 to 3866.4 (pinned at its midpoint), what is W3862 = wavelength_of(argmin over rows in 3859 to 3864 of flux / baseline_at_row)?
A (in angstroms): 3863.29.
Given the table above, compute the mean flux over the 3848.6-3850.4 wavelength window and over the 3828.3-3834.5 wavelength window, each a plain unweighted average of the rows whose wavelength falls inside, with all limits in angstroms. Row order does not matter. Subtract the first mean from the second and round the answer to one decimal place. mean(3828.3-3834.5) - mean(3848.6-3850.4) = -8.8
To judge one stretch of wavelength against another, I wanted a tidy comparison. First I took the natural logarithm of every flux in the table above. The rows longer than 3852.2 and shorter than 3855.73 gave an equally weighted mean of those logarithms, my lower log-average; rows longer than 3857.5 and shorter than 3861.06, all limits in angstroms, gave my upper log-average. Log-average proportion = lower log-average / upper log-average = 1.00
